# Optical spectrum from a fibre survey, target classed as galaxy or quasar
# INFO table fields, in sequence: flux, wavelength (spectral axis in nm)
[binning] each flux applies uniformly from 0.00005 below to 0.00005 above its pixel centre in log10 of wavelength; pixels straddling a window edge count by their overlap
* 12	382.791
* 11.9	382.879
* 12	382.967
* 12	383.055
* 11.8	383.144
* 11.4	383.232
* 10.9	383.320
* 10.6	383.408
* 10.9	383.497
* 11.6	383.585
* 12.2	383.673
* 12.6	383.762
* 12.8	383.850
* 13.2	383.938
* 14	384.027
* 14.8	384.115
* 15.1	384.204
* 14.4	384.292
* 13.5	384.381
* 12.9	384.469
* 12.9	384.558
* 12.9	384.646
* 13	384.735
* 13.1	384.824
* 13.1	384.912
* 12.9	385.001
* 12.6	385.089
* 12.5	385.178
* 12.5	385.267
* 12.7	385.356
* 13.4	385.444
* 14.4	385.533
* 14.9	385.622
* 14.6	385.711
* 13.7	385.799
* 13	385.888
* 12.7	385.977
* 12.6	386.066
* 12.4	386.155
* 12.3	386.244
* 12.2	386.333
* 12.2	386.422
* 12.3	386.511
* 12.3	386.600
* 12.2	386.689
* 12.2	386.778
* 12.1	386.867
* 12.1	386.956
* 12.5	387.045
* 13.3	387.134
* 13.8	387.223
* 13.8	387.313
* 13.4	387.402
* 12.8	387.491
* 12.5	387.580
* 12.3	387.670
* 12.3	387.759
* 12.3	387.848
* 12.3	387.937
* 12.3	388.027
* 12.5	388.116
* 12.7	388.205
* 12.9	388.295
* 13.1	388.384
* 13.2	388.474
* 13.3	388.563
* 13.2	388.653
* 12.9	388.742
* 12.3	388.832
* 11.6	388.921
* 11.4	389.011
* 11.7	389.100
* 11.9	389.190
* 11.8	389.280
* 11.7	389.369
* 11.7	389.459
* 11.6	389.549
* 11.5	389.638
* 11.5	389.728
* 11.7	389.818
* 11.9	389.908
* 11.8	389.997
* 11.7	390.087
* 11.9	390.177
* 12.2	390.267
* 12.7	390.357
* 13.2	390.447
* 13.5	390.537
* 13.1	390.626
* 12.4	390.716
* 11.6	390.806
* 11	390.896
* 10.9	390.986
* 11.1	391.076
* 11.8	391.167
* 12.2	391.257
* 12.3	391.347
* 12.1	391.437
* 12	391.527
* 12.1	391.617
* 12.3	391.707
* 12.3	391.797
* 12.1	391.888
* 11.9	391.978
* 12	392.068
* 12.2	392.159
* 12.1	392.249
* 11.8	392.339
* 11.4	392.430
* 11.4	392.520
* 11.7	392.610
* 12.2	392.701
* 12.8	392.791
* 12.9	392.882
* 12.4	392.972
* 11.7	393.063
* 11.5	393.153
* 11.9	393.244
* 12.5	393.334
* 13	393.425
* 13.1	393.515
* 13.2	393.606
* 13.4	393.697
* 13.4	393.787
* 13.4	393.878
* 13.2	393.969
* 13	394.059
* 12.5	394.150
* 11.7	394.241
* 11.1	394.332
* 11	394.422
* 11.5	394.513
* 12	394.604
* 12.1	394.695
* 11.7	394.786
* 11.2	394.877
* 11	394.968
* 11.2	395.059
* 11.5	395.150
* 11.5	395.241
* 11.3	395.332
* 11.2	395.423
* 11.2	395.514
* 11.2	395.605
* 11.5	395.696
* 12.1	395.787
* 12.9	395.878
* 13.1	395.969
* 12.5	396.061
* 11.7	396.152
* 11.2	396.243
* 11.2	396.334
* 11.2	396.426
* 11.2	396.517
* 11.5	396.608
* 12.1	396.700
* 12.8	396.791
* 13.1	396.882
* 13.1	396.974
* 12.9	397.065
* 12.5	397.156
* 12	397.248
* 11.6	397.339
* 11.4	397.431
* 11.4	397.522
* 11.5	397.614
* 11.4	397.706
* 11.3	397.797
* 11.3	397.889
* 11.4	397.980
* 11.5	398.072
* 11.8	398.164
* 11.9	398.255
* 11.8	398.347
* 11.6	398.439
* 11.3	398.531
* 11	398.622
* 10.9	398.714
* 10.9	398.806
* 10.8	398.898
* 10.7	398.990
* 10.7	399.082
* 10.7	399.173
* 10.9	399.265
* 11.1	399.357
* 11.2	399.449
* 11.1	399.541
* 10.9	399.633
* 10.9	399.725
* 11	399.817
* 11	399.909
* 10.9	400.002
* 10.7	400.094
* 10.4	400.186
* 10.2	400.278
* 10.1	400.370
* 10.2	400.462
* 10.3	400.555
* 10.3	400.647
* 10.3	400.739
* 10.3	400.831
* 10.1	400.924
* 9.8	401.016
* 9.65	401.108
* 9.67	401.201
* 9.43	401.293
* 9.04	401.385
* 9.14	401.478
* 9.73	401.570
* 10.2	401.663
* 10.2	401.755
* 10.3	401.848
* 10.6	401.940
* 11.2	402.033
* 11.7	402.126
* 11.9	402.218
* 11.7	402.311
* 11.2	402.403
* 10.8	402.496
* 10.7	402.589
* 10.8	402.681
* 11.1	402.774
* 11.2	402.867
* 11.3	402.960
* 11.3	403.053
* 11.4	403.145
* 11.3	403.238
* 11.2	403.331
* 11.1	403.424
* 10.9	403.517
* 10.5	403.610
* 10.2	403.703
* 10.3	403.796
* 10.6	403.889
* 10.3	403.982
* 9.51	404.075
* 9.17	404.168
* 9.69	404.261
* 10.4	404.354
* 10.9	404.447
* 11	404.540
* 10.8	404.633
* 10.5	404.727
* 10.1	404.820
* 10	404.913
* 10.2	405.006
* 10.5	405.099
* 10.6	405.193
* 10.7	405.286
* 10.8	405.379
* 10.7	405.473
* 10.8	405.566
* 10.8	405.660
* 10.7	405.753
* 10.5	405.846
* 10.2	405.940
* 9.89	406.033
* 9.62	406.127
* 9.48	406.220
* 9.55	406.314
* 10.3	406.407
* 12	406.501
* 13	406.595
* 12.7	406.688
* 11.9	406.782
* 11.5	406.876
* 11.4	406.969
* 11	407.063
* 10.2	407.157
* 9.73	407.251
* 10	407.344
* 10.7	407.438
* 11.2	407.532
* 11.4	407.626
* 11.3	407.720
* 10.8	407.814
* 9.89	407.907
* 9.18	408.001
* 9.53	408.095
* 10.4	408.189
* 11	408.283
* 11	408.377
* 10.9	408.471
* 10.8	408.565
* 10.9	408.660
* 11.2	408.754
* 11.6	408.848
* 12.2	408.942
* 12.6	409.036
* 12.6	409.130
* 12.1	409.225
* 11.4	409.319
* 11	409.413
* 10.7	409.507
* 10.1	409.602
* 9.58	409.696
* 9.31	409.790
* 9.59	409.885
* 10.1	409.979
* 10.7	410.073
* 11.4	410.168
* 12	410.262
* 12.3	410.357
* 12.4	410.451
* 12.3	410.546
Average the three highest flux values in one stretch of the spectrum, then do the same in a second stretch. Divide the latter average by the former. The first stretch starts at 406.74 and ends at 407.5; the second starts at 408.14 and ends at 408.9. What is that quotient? 0.97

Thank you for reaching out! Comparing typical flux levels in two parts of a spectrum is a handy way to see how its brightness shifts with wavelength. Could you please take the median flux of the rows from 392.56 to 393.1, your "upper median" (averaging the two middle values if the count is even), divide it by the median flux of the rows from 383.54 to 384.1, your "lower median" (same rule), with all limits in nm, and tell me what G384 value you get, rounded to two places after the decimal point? 0.97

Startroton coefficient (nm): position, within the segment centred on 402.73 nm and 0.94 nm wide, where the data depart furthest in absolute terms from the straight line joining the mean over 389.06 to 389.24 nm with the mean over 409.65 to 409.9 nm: 402.311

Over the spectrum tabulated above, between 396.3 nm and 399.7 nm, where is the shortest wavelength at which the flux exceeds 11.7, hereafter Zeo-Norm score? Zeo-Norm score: 396.700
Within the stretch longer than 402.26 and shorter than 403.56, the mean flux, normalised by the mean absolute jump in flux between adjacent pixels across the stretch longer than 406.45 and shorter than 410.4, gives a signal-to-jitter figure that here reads 25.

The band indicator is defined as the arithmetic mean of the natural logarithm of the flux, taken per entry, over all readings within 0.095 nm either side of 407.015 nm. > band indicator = 2.42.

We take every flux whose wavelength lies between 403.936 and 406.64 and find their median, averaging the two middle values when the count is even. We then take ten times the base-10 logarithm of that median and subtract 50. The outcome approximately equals -39.8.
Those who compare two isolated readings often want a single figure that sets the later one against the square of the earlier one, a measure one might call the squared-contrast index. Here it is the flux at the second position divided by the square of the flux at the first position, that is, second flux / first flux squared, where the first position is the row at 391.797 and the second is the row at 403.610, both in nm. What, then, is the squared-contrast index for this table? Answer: 0.069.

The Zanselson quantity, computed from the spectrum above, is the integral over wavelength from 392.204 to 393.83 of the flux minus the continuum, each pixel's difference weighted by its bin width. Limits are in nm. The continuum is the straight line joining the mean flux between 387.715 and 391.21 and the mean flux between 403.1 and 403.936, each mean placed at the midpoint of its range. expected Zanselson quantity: 0.87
